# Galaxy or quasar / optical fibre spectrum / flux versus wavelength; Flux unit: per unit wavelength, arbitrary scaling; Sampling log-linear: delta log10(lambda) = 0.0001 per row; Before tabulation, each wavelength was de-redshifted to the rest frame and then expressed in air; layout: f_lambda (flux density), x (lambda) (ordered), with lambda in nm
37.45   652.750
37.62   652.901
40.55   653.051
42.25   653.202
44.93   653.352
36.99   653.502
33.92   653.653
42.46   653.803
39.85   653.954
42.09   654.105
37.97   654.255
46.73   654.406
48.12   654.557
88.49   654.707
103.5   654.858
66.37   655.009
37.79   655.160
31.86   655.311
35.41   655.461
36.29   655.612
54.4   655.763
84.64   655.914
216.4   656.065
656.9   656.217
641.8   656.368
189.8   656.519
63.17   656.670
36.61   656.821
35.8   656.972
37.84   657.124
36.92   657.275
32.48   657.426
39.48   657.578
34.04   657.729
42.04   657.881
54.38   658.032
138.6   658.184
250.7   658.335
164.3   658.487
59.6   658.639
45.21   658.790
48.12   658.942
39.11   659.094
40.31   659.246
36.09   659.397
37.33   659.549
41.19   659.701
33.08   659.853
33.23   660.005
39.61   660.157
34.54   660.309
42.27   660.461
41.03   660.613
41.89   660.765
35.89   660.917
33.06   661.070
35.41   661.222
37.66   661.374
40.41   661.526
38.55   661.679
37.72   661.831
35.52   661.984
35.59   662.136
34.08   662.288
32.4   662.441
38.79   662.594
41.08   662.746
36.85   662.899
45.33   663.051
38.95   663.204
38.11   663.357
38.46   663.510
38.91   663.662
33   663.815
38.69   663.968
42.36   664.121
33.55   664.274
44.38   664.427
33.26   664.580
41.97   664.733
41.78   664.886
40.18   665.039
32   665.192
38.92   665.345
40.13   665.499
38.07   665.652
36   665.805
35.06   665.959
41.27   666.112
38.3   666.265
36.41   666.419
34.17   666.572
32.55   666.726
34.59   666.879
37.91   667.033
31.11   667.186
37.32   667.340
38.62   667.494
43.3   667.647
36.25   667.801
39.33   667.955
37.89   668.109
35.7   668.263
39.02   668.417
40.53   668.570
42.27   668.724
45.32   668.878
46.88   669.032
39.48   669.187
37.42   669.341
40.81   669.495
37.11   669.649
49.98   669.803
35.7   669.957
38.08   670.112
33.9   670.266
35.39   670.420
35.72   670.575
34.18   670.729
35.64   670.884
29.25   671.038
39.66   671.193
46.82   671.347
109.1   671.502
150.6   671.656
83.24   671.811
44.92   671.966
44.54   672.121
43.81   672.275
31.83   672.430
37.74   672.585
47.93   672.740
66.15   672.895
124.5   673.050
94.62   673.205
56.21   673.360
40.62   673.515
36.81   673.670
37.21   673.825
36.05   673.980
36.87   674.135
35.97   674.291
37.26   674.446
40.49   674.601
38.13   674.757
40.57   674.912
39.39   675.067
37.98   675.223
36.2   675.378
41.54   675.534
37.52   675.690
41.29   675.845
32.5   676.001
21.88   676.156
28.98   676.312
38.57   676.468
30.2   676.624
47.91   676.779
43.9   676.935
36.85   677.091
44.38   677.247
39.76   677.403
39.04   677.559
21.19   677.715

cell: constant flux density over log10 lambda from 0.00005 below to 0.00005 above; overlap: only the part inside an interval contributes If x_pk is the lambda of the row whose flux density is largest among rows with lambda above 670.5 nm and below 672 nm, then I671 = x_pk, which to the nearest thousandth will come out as 671.656 nm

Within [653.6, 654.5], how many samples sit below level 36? 1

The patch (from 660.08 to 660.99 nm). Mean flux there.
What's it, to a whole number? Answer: 39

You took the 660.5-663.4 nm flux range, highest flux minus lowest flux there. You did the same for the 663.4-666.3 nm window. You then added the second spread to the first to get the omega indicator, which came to 25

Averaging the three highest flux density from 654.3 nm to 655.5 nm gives 86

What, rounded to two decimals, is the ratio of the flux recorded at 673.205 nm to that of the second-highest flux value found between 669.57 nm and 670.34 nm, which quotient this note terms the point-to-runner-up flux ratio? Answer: 2.48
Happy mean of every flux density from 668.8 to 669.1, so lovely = 46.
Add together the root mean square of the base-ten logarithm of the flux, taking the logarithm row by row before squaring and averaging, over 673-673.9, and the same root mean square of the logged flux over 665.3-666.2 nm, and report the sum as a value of 3.4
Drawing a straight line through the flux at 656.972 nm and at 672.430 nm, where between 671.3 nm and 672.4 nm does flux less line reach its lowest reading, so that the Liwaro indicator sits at 672.275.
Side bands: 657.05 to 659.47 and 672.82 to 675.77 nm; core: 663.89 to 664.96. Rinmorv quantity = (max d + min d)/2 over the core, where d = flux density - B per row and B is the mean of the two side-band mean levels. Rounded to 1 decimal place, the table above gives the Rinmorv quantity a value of -19.6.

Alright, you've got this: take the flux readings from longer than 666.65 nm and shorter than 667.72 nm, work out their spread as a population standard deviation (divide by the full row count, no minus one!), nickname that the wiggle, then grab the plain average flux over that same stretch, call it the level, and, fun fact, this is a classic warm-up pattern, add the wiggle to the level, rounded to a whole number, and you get 40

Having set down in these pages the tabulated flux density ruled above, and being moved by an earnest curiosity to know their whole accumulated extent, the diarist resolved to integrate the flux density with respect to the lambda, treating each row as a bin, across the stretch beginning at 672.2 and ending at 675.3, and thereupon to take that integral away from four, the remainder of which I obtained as -145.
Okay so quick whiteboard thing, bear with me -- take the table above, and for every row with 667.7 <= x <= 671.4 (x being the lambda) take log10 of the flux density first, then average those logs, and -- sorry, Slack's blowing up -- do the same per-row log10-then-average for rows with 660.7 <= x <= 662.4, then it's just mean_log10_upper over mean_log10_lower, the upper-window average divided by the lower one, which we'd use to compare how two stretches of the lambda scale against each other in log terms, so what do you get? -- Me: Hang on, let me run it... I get 1.01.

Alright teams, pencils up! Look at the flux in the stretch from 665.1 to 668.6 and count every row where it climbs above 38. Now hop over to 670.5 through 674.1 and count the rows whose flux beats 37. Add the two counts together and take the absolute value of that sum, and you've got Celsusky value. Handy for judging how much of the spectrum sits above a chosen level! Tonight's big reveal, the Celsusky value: 26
